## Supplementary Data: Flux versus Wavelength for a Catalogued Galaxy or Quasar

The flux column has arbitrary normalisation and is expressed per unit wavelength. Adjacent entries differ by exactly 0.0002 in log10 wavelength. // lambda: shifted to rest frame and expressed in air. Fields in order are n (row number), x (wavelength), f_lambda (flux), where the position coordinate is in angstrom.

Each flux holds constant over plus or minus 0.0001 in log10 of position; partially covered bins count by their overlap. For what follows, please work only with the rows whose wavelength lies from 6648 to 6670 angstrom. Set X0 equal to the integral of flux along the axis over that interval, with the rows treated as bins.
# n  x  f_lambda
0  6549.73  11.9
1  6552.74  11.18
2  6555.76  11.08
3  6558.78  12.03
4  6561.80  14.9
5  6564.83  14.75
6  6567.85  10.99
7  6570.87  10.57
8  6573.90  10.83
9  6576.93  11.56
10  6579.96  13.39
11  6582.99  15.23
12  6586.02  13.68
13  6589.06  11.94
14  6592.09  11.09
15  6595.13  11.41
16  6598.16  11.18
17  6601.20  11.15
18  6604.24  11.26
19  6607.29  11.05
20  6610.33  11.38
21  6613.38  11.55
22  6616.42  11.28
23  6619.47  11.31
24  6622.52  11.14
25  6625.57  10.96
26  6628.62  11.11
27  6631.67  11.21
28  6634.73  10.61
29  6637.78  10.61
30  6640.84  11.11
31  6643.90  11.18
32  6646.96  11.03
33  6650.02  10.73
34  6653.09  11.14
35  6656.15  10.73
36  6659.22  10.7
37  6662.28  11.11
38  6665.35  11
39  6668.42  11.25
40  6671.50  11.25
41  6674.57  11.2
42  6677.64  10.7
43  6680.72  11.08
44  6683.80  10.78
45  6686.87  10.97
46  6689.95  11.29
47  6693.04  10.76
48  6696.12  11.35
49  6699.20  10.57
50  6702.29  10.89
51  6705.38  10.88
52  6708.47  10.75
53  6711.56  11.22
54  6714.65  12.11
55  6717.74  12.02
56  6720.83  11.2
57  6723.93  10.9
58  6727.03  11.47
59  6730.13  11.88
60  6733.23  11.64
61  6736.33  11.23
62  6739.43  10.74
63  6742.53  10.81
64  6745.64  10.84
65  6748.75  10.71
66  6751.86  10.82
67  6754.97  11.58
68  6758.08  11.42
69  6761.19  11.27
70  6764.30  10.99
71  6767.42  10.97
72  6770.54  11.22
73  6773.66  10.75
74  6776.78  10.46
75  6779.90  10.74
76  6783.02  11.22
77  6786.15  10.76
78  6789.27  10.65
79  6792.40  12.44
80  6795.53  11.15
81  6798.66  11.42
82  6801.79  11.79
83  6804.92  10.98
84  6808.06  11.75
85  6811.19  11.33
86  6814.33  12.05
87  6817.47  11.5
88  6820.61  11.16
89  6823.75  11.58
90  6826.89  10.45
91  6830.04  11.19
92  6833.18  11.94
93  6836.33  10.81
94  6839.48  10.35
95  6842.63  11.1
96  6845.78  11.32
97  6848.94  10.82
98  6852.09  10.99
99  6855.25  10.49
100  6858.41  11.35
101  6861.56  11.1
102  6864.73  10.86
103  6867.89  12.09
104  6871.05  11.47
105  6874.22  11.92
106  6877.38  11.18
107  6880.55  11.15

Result 241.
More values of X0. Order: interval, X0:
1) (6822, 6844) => 243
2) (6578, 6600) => 275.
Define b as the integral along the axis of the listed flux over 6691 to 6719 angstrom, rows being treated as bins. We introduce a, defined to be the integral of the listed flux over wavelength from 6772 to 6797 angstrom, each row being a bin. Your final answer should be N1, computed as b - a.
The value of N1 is 37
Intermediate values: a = 276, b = 313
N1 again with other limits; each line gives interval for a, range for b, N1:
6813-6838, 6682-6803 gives 1065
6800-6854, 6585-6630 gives -93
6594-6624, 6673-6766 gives 698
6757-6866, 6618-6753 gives 279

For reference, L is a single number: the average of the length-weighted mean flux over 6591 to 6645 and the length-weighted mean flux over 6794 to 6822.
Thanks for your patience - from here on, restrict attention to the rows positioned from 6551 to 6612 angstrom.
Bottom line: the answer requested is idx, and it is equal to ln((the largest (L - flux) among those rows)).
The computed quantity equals -0.31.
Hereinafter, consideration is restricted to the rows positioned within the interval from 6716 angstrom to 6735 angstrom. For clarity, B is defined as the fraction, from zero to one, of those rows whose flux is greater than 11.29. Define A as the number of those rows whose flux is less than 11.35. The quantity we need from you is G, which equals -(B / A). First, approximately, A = 2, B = 0.7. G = -0.33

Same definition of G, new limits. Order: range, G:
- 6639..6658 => 0.00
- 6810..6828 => -0.22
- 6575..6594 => -0.83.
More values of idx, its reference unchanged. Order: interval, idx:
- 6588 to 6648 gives -0.37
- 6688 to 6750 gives -0.31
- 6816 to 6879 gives -0.05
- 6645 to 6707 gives -0.31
